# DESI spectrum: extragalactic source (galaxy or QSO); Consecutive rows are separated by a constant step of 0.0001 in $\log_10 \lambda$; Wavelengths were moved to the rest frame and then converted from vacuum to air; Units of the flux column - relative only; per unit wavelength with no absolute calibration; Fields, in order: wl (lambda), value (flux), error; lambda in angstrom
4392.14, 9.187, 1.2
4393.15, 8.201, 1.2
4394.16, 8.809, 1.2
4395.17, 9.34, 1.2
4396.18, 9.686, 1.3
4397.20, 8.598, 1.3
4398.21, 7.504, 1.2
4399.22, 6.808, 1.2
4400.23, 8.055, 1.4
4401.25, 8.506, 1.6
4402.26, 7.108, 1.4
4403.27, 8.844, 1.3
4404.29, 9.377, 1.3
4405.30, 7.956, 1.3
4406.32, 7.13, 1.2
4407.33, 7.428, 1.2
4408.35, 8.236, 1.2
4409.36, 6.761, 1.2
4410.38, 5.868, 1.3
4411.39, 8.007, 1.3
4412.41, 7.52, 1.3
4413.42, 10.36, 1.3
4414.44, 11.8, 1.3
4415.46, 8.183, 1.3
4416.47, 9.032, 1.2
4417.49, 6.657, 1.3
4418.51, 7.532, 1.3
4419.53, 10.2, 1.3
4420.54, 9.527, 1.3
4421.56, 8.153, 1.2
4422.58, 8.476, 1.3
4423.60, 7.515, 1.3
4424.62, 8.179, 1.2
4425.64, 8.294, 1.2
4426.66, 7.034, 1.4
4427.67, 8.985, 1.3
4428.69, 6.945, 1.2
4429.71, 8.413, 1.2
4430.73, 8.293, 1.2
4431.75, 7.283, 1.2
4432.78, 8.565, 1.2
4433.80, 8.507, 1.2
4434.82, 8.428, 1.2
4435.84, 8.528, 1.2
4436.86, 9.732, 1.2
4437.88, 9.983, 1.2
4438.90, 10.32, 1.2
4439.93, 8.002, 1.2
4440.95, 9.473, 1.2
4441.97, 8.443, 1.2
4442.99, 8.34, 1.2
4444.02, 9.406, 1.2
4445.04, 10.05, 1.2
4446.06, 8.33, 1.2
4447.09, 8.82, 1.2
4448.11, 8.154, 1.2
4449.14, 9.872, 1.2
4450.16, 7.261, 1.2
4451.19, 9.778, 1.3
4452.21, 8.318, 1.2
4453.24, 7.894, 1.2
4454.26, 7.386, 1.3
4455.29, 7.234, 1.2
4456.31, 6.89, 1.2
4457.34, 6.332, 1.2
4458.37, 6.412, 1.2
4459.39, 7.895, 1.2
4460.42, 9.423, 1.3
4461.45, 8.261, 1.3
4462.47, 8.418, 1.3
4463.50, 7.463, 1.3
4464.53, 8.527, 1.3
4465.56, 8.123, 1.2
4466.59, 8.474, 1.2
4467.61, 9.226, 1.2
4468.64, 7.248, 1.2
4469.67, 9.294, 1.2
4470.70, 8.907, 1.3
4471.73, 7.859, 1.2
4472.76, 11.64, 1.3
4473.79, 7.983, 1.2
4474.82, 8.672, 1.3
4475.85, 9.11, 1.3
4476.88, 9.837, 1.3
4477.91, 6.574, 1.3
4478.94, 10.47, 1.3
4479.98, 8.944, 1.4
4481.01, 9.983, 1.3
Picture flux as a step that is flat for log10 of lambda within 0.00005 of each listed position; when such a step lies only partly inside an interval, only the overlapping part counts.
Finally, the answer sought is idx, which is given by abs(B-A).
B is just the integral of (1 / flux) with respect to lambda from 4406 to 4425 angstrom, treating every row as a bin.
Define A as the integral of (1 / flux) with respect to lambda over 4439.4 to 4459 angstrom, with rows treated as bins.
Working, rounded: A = 2.43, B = 2.37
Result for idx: 0.060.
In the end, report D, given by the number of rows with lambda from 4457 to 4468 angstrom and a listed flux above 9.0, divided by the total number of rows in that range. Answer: 0.18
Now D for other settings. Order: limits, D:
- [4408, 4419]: 0.27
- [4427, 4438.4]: 0.18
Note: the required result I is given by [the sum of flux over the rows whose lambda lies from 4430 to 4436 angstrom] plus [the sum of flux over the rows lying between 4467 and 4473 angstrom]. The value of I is 104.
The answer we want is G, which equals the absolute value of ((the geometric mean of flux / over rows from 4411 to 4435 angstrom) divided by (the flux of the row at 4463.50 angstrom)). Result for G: 1.12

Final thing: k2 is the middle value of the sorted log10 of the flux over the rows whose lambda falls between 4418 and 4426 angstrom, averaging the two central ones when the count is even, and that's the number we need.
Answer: 0.916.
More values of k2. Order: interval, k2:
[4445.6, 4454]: 0.920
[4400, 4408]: 0.903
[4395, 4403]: 0.918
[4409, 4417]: 0.908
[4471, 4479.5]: 0.949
